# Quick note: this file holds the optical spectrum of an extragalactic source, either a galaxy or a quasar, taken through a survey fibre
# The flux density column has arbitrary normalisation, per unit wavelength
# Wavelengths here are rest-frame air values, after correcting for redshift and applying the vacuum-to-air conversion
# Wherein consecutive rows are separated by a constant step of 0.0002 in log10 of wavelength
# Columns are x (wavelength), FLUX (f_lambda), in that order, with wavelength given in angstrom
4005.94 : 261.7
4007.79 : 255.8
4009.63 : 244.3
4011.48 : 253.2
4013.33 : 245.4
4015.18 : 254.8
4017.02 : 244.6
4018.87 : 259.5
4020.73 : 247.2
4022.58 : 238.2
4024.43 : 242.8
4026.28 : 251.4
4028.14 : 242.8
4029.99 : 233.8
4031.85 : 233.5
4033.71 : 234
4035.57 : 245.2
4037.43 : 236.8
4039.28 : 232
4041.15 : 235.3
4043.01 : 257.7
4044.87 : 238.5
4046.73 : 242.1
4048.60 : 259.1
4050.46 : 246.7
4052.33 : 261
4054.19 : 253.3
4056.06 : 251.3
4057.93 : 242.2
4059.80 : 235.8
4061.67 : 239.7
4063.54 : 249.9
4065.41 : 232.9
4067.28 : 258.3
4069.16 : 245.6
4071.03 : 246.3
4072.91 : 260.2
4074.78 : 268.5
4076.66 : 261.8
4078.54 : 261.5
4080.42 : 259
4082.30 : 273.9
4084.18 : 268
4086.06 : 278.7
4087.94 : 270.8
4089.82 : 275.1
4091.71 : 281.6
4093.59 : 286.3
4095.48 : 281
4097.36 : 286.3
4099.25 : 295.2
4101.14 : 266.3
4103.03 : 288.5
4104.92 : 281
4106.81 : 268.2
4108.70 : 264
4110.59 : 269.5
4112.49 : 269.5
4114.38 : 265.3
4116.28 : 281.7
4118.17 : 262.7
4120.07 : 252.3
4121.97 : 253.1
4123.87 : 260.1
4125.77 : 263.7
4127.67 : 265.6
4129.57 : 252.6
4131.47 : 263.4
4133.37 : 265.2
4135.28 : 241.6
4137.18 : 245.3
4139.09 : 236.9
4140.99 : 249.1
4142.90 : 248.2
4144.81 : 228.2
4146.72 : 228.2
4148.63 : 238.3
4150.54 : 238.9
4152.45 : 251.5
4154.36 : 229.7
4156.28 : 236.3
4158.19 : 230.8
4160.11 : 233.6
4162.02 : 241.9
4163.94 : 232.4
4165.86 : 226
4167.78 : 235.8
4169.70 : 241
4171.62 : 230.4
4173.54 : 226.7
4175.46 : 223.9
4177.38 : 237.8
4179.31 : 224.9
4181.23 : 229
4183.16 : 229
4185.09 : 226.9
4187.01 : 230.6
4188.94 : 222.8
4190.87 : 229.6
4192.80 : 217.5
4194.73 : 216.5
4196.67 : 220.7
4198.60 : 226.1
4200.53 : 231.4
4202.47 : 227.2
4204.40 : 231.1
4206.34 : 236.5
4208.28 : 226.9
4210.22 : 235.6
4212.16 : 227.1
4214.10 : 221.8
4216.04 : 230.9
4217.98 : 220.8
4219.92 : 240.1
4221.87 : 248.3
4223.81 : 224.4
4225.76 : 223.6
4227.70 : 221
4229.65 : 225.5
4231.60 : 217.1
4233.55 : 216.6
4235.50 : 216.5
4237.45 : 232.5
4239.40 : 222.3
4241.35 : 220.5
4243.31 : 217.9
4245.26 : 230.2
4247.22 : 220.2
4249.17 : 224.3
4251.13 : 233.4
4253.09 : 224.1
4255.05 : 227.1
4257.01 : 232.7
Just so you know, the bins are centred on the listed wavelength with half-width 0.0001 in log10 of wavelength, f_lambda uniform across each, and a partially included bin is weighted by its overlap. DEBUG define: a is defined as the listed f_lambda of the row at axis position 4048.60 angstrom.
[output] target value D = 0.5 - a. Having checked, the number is -259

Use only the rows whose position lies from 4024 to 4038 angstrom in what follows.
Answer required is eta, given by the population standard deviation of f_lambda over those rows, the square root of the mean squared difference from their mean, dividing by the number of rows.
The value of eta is 6.1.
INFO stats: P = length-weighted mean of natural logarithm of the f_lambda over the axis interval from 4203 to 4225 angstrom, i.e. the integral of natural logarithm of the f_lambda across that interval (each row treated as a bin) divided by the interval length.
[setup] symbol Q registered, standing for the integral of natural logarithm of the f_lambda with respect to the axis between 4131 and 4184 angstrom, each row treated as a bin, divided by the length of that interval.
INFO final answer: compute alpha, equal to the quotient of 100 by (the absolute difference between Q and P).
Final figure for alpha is 3879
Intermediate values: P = 5.44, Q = 5.47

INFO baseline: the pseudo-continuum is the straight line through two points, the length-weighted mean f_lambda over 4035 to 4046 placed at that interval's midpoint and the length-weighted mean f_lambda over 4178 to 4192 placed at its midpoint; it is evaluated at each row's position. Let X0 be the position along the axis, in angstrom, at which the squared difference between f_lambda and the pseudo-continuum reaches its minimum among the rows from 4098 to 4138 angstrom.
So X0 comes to 4135.28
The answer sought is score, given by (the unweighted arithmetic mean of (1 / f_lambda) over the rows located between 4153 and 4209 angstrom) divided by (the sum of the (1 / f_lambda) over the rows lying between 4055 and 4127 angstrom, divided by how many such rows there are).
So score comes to 1.15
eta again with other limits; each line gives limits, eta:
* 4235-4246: 6.0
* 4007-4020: 5.8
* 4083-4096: 6.0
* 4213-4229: 9.6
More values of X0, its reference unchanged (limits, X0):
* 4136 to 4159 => 4158.19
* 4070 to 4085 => 4071.03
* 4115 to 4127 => 4120.07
